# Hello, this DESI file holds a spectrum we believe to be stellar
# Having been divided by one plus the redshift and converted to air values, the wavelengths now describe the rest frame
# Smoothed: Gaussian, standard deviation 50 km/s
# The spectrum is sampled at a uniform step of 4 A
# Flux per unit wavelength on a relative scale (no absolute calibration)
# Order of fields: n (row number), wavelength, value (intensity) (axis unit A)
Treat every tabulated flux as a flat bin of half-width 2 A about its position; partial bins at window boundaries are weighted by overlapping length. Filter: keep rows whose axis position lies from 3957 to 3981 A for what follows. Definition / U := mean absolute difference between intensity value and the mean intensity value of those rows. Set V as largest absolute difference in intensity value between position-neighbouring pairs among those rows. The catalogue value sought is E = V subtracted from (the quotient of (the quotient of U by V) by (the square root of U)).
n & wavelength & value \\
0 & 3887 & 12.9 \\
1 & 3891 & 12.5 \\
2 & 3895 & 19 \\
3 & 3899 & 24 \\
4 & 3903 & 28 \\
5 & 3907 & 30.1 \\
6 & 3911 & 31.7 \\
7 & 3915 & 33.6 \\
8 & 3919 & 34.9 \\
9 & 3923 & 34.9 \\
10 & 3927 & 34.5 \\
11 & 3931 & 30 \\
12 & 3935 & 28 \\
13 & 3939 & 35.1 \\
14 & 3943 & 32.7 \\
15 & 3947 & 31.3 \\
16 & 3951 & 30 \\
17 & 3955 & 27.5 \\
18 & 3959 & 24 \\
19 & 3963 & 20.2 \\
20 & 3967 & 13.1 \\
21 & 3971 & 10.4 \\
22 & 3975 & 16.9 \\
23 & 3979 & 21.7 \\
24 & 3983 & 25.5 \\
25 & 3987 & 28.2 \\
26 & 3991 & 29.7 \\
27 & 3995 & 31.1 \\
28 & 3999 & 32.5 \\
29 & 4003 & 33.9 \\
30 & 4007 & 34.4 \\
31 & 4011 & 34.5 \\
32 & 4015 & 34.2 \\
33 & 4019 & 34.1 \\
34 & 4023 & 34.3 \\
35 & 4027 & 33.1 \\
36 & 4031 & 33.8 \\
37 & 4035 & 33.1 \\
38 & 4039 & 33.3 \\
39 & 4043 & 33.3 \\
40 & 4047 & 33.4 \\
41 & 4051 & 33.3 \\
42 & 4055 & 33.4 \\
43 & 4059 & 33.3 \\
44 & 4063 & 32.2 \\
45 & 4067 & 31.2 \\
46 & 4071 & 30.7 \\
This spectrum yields -6.8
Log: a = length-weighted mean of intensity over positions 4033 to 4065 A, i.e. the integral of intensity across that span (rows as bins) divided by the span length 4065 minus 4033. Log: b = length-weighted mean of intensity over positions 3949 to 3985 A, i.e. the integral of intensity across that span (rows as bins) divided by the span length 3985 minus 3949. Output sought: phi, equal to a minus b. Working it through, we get 12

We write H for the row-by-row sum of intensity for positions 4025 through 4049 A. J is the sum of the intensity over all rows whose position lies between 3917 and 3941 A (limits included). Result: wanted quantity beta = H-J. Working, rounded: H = 200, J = 197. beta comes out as 3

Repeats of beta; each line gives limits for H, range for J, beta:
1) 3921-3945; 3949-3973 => 70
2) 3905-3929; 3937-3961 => 19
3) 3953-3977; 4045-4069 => -85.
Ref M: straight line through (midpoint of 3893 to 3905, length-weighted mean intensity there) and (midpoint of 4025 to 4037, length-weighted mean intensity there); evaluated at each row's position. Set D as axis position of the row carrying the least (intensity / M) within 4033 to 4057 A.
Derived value 4055 A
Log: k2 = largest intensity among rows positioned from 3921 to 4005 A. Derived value 35.1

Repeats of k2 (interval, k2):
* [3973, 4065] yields 34.5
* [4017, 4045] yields 34.3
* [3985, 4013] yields 34.5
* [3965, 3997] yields 31.1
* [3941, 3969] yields 32.7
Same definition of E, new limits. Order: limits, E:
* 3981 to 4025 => -2.1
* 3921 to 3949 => -6.9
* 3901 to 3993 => -6.8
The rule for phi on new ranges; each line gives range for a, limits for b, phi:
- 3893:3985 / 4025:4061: -7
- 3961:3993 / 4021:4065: -13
